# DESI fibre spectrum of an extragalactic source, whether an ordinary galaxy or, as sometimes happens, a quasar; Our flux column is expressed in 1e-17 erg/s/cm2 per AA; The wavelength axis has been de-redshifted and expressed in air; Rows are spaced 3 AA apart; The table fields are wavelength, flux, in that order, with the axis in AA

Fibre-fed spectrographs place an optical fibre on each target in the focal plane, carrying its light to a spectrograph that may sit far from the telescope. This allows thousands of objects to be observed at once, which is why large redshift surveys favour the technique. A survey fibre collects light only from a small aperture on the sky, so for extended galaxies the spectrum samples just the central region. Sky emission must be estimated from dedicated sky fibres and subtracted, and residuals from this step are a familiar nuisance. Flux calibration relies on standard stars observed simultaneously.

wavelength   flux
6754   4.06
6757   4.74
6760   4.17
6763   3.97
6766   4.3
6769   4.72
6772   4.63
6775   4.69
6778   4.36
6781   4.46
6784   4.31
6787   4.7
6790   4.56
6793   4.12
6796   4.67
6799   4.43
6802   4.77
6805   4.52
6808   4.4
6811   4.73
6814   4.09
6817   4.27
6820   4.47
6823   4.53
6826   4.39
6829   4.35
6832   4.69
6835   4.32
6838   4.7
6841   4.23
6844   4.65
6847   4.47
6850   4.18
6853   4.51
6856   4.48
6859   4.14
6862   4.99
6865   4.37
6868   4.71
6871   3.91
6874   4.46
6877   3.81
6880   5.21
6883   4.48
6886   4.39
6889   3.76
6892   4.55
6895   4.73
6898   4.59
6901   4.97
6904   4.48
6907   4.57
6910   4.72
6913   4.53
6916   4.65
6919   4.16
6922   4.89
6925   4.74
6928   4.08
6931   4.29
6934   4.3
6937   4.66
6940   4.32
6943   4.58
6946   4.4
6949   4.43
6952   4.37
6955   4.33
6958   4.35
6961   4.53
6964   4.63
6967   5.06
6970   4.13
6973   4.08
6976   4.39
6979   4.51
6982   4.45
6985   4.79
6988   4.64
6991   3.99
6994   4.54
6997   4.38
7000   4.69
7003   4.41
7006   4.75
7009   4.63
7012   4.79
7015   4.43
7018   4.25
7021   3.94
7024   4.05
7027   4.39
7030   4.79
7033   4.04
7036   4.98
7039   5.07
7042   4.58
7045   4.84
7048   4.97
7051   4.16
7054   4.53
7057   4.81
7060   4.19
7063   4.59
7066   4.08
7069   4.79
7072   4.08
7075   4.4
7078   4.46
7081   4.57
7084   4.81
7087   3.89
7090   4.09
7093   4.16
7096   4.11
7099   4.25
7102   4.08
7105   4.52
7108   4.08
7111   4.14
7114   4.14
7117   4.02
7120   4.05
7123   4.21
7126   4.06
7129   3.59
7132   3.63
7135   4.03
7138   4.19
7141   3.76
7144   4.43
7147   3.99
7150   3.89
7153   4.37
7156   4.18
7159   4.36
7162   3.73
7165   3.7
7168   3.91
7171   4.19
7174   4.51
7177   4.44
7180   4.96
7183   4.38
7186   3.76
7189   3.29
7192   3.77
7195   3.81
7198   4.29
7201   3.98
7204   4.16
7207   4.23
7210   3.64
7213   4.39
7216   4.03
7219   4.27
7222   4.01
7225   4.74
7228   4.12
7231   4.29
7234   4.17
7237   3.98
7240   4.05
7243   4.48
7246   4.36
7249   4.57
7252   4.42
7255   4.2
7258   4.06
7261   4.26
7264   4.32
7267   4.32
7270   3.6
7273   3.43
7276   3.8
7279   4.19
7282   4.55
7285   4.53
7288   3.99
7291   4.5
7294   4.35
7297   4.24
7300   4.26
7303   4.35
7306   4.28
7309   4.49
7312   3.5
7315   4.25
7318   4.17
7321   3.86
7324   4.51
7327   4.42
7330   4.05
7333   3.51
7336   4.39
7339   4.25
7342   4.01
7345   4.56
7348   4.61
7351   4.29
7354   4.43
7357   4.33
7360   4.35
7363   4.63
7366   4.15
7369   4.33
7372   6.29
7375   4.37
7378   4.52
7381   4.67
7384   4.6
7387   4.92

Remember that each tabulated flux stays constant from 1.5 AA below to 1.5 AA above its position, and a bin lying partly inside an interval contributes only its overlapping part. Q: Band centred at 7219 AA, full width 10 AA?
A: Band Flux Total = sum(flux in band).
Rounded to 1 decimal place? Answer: 12.3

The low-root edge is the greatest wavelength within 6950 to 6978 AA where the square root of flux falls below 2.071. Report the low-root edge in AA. 6973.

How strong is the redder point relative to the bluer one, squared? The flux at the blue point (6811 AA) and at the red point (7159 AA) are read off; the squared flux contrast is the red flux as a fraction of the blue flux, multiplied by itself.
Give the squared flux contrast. 0.85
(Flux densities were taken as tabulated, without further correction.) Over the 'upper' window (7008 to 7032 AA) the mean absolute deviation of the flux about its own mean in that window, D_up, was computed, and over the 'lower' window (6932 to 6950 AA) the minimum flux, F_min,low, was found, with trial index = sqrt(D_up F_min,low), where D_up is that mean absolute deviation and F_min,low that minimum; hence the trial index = 1.04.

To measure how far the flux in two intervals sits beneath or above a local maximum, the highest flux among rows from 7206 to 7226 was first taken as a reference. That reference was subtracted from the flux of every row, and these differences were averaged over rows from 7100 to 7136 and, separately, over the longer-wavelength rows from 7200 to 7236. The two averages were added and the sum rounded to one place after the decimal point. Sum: -1.3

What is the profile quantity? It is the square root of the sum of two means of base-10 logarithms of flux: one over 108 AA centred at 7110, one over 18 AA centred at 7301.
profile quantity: 1.12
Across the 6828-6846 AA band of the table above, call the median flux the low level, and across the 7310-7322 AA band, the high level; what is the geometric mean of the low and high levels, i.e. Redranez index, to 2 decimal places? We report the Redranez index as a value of 4.25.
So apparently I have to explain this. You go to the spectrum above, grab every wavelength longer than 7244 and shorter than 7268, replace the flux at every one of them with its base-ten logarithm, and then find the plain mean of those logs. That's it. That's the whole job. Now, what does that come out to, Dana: 0.635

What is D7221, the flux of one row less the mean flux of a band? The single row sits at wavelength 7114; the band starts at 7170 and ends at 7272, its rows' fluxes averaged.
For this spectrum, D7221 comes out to 0.0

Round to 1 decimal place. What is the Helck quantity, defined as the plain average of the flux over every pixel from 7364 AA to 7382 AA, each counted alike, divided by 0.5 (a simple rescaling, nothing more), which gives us 9.4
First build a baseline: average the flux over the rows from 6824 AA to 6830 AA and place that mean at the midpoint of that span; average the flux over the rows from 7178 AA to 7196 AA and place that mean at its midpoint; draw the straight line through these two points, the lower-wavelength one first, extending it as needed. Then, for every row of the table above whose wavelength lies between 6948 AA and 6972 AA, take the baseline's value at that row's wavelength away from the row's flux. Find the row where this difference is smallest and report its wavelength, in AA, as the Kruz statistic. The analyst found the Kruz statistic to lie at 6970 AA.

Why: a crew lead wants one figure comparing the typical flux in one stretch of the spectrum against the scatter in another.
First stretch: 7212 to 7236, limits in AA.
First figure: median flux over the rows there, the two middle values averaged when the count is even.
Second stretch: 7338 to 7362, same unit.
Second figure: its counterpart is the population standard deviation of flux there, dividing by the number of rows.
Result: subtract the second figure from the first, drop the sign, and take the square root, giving 2.01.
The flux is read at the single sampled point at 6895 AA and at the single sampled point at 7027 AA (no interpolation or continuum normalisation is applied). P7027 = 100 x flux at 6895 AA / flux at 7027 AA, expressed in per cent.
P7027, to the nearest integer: 108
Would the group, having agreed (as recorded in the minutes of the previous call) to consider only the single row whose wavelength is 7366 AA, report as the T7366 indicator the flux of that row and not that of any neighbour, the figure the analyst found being 4.15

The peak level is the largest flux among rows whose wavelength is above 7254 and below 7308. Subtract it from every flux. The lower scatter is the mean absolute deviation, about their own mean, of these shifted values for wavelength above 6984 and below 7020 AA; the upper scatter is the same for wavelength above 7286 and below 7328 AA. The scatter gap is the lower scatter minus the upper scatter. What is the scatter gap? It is 0.00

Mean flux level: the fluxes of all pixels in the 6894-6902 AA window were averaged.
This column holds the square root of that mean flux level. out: 2.18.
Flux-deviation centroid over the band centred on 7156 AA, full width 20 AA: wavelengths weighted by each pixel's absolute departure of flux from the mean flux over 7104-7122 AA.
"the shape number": 7158.0 AA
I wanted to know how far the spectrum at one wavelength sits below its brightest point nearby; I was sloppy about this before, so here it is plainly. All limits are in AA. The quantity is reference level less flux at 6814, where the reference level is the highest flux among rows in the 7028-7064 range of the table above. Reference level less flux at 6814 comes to 1.0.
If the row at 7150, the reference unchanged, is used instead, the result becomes 1.2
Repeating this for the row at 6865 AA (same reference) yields 0.7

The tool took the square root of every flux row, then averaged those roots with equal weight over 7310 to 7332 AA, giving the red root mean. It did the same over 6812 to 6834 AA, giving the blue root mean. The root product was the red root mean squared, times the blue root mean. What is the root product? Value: 8.60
